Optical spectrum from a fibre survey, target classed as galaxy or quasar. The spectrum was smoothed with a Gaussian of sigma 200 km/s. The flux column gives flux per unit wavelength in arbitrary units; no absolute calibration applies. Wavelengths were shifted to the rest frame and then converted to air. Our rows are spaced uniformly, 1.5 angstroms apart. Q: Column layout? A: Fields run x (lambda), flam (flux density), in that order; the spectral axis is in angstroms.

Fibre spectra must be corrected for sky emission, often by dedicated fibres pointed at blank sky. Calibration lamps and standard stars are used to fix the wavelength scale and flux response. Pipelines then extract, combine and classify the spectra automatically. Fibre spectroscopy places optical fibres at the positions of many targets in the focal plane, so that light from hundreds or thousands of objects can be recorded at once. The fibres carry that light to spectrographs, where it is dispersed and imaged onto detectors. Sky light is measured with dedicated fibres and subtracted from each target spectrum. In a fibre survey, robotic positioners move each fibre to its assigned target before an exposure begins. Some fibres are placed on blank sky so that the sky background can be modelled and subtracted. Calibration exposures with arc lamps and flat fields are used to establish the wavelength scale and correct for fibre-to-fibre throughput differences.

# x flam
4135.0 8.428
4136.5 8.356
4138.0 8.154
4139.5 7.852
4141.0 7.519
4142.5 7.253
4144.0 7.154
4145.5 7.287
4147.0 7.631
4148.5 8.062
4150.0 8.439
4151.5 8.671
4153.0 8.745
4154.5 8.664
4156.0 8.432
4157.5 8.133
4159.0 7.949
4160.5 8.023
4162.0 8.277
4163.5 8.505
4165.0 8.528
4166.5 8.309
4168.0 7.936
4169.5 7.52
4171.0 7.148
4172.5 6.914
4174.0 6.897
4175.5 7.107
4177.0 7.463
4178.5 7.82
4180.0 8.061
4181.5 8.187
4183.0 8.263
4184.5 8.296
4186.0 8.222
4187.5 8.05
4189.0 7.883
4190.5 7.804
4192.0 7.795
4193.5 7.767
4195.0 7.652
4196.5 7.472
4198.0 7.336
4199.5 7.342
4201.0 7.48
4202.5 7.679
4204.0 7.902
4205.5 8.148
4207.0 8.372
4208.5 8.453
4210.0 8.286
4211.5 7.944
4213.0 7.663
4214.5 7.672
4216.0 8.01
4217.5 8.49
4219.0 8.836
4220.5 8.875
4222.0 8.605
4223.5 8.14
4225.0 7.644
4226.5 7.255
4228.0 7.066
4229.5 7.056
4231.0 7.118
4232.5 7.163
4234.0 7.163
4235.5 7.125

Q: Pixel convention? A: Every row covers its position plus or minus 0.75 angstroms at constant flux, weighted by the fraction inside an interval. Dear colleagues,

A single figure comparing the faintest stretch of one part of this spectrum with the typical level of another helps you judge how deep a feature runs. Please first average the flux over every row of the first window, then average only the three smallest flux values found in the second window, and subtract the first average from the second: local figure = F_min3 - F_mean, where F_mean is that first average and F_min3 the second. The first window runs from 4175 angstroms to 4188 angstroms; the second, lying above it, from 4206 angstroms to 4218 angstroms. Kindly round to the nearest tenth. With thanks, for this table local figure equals -0.2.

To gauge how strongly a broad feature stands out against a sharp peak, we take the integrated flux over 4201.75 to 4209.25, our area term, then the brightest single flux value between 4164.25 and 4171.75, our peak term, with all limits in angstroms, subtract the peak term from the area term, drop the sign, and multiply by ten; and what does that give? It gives 523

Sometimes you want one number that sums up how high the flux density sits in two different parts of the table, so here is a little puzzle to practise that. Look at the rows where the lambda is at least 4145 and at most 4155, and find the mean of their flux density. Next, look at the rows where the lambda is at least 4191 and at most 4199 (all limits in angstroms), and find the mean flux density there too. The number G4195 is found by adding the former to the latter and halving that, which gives 7.91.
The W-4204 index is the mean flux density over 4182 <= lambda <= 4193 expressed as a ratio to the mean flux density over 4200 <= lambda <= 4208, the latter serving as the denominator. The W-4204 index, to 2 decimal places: 1.02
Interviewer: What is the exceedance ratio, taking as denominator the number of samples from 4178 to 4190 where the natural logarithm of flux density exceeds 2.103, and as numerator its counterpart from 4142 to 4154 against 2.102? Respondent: 1.0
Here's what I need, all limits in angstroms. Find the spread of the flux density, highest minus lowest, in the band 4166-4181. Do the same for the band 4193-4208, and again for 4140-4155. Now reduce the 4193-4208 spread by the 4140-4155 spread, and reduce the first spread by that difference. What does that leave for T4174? 1.97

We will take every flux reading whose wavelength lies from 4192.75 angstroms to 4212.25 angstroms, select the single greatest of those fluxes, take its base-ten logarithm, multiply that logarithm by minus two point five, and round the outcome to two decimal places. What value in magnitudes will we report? -2.32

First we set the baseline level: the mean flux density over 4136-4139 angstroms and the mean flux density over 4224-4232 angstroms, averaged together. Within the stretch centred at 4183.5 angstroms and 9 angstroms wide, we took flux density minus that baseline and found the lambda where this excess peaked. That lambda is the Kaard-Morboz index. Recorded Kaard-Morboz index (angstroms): 4184.5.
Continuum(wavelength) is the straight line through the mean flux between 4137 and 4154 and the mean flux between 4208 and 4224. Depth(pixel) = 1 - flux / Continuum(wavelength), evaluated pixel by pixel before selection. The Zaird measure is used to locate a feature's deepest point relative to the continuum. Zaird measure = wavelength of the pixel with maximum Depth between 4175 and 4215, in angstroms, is 4175.5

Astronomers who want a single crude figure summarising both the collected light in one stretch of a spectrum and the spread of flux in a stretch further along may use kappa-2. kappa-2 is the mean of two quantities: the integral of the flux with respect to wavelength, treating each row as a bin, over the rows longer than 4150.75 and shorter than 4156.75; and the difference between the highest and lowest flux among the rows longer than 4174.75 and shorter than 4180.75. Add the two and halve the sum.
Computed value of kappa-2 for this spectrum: 26.4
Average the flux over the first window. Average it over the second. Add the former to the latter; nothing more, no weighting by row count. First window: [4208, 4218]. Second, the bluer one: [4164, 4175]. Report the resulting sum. 15.7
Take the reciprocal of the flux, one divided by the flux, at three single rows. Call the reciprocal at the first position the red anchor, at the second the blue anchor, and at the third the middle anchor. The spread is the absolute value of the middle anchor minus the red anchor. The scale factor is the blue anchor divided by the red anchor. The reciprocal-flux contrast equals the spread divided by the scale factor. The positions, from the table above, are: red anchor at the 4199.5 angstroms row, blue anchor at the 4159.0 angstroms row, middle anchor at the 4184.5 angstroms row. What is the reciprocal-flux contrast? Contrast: 0.017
